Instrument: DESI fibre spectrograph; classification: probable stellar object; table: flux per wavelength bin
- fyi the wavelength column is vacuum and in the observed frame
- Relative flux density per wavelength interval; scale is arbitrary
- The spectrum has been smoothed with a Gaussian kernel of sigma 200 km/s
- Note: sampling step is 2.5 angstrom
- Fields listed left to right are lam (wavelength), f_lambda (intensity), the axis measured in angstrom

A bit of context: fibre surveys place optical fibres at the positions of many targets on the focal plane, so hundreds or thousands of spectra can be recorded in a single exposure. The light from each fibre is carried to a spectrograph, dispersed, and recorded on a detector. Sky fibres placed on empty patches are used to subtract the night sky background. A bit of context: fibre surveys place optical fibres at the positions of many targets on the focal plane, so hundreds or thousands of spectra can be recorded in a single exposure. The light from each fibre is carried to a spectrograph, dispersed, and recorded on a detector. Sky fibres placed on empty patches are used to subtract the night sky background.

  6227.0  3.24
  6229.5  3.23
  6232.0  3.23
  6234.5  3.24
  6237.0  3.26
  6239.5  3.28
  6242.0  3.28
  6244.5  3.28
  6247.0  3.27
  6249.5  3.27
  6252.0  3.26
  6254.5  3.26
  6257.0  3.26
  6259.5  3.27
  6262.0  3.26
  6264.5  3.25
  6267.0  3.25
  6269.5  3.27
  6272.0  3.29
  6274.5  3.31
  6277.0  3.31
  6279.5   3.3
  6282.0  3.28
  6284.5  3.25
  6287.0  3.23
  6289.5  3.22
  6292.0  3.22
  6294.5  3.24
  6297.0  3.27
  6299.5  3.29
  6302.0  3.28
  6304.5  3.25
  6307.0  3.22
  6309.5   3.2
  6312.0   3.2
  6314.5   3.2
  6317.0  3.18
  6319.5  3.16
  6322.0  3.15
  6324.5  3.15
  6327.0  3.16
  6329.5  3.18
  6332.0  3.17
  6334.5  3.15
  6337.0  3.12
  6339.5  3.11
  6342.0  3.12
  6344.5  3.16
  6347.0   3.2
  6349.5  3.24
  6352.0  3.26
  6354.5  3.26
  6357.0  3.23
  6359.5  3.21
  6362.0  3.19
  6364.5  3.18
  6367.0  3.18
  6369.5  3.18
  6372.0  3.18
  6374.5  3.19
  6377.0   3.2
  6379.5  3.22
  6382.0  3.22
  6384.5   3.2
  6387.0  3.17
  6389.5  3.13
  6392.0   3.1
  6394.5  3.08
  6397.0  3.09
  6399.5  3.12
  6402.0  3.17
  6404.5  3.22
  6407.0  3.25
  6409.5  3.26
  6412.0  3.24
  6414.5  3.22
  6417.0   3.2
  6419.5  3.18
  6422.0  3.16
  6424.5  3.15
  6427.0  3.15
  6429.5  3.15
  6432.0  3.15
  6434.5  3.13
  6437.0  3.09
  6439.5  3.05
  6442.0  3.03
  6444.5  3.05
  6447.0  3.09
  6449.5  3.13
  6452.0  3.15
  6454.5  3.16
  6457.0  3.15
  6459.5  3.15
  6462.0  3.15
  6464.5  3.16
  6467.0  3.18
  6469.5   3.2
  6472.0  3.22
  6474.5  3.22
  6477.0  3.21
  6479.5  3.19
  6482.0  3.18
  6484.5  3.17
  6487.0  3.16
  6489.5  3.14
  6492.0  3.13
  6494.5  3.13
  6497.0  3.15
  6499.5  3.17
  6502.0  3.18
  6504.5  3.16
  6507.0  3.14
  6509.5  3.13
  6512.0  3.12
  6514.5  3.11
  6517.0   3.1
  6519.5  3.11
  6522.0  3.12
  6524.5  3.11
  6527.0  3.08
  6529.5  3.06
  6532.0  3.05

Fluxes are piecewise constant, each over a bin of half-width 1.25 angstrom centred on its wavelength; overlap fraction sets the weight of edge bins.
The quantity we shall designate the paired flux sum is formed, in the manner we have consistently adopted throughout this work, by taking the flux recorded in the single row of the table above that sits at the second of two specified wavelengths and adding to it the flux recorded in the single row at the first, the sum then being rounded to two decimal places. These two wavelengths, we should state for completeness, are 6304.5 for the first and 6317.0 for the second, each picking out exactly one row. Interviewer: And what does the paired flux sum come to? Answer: 6.43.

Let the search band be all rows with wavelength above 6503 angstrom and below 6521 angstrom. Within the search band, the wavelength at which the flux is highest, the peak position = 6504.5 angstrom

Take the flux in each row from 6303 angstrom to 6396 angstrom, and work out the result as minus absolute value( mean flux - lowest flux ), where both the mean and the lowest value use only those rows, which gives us -0.10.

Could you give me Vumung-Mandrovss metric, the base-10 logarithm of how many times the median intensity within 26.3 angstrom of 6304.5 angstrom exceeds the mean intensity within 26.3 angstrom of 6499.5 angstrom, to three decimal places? 0.010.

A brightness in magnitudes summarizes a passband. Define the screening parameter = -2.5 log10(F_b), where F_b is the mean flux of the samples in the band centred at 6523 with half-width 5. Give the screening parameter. -1.23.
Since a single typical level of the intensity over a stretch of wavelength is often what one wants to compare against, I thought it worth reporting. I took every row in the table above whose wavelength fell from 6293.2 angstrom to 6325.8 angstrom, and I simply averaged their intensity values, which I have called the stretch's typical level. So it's 3.21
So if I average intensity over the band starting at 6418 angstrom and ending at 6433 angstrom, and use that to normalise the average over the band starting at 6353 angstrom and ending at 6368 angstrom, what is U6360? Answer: 1.02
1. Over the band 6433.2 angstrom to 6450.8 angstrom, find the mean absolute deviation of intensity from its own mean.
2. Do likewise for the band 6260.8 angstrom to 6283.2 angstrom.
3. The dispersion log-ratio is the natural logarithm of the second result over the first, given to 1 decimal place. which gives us -0.5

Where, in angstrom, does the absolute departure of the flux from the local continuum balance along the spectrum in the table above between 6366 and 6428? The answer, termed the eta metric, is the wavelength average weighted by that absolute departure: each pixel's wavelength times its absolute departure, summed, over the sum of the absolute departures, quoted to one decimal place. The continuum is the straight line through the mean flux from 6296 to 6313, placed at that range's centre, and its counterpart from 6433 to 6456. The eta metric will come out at 6403.4 angstrom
